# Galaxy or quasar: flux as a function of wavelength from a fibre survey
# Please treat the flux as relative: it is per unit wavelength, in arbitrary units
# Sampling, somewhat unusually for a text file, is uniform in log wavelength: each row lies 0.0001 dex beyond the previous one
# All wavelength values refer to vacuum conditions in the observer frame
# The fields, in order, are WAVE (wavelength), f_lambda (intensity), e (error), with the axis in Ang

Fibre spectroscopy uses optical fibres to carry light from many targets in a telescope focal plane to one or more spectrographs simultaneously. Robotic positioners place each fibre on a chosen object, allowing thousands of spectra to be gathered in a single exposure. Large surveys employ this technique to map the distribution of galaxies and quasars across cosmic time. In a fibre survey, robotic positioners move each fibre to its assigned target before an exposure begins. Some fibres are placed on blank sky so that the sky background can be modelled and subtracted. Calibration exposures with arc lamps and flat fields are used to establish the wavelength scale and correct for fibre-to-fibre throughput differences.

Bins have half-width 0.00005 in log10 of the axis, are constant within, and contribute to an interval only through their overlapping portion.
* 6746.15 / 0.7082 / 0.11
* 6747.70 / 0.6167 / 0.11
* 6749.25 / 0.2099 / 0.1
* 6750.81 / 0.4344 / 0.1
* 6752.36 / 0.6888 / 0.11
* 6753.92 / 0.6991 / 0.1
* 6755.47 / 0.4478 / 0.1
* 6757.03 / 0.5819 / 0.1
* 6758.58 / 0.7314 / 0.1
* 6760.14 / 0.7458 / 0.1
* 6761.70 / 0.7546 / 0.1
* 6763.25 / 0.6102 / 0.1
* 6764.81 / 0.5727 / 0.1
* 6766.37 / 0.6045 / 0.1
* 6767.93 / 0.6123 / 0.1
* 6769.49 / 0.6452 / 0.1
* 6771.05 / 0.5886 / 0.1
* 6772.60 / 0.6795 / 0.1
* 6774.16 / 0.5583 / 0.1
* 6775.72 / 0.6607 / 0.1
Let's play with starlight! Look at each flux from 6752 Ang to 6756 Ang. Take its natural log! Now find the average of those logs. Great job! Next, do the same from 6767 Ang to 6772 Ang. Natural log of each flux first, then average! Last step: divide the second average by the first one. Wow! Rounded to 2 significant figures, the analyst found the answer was 0.95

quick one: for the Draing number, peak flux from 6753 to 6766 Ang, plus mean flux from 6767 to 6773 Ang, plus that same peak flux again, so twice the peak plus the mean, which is 2.14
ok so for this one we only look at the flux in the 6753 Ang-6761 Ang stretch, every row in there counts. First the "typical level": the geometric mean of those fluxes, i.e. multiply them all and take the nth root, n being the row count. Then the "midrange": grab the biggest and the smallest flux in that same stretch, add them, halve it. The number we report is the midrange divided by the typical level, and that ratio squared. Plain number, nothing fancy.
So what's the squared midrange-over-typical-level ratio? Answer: 0.90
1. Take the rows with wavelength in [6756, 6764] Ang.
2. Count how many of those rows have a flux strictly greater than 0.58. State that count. 5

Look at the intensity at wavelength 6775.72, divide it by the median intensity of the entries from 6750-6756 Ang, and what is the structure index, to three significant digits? 1.16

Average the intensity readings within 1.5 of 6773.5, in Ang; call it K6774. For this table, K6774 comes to 0.62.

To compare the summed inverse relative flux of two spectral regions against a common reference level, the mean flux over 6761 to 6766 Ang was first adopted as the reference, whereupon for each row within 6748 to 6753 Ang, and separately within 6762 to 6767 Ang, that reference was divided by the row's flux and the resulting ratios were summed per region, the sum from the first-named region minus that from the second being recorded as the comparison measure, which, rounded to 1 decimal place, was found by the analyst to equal 2.2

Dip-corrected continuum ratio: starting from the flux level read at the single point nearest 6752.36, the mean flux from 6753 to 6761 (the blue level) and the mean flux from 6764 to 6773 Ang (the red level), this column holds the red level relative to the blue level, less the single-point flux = 0.27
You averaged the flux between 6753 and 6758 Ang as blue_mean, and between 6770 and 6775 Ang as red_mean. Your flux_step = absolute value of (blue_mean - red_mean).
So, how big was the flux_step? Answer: 0.03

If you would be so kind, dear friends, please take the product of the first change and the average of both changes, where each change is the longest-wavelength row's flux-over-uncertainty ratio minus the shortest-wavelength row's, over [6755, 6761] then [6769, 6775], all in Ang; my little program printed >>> 3.1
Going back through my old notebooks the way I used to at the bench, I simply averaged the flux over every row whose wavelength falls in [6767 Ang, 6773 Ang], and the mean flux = 0.63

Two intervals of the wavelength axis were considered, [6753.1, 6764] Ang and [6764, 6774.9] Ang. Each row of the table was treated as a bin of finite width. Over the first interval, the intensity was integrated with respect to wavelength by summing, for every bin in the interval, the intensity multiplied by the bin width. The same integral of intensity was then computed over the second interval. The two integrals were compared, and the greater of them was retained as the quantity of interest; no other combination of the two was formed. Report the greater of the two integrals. 7.1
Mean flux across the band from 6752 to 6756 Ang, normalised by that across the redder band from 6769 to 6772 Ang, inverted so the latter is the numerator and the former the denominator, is 1.01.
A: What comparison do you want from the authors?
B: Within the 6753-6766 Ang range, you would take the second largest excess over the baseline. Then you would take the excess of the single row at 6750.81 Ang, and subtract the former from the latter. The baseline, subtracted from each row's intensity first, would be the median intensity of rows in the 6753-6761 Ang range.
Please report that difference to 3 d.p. -0.311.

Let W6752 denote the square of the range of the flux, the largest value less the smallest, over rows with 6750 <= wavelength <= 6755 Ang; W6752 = 0.070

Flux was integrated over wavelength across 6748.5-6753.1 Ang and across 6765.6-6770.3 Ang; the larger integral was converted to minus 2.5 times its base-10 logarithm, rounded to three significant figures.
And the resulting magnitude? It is -1.16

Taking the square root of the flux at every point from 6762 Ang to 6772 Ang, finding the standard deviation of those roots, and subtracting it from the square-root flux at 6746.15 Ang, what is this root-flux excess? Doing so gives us 0.83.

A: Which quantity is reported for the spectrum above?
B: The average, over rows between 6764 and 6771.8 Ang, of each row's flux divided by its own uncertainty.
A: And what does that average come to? 6.0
